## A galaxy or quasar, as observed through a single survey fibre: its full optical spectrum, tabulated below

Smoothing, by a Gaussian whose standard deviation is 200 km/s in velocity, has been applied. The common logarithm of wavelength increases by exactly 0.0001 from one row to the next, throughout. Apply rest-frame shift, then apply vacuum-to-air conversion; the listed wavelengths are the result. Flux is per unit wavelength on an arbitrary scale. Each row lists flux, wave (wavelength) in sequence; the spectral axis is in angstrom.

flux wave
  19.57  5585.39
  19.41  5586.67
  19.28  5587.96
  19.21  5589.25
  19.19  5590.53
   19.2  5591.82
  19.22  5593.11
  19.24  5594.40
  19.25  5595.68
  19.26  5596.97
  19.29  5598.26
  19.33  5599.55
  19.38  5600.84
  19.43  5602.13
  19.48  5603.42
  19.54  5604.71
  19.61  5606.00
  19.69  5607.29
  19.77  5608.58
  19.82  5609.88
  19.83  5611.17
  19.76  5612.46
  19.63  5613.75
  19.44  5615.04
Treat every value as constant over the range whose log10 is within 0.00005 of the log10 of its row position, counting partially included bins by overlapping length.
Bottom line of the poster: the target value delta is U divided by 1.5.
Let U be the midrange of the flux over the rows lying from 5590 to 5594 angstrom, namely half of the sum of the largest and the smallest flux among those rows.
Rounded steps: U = 19.2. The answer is 12.8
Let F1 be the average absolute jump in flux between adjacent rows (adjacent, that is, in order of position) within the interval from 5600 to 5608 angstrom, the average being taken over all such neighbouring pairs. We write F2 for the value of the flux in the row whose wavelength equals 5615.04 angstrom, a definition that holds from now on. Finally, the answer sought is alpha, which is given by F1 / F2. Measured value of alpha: 0.0032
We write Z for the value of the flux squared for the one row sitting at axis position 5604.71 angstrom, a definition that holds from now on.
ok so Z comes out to 382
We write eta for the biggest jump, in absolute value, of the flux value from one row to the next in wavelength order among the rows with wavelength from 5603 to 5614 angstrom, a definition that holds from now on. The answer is 0.13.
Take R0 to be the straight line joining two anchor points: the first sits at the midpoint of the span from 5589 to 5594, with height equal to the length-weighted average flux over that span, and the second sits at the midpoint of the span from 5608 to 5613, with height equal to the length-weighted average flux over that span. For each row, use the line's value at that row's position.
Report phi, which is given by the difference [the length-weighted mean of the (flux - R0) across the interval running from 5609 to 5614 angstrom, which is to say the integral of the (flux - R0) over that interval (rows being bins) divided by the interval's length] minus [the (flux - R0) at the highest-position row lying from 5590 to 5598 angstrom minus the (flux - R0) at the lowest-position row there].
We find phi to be 0.09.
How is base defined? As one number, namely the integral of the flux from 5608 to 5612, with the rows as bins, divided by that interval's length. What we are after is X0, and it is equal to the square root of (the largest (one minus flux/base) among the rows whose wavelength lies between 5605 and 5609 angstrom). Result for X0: 0.094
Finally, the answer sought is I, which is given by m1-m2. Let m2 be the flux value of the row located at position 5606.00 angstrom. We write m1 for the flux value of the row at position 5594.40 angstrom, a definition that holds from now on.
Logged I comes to -0.4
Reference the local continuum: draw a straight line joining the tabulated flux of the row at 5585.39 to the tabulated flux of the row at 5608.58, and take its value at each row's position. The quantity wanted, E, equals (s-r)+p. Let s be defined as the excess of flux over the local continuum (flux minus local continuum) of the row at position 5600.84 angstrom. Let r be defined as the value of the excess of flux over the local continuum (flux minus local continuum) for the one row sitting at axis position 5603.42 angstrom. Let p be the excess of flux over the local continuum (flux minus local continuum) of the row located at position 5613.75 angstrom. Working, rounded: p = -0.18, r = -0.25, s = -0.32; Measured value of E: -0.26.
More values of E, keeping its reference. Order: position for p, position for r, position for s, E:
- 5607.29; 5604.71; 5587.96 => -0.18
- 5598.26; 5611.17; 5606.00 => -0.57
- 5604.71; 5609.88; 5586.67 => -0.41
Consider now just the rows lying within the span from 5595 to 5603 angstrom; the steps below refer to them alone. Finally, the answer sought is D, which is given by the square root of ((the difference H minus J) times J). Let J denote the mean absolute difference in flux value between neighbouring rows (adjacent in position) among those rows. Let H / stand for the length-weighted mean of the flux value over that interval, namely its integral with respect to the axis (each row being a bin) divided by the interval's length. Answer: 0.83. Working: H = 19.3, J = 0.036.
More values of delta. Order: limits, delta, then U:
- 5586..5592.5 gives 12.9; 19.3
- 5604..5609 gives 13.1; 19.7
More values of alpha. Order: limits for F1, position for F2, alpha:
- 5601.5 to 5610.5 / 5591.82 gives 0.0034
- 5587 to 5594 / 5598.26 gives 0.0016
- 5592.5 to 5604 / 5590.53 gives 0.0017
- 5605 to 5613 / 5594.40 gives 0.0030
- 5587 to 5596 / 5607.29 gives 0.0013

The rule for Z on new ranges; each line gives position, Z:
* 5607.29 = 388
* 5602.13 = 378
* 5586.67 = 377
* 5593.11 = 369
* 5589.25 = 369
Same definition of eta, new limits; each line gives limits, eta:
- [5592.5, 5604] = 0.05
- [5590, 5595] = 0.02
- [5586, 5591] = 0.13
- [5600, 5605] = 0.06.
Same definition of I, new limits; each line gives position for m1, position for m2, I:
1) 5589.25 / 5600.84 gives -0.2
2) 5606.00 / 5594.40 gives 0.4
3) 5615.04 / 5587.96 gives 0.2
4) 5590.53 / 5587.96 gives -0.1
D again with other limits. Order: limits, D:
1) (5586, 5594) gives 0.98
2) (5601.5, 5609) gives 1.15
